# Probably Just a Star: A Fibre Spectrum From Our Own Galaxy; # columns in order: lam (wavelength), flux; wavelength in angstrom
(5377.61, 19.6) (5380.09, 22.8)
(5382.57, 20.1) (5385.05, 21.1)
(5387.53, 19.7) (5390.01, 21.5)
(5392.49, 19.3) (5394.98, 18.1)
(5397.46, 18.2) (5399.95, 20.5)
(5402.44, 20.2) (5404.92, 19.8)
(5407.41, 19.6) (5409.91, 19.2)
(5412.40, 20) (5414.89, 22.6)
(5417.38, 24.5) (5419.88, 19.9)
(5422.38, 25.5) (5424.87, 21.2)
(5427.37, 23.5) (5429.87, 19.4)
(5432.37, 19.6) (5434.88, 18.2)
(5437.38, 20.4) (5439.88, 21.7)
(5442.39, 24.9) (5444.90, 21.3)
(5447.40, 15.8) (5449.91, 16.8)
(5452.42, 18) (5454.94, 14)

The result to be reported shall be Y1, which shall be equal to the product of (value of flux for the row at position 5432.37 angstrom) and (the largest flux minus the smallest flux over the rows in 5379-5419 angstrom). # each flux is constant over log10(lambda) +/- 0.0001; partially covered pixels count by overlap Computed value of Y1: 125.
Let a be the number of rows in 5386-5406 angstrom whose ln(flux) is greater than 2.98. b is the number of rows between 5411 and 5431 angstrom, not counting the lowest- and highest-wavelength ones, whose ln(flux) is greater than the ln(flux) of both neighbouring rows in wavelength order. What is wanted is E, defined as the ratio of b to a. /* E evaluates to 0.60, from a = 5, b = 3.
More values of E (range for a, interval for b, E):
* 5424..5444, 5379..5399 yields 0.40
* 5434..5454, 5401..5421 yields 0.25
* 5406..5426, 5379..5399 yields 0.33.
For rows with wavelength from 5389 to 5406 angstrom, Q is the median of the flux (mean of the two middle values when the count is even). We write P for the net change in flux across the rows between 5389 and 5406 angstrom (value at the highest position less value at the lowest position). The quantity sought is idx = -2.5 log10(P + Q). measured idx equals -3.14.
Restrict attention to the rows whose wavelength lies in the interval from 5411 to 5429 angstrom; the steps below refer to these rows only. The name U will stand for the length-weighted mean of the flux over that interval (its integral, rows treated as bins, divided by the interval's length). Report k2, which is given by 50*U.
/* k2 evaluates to 1119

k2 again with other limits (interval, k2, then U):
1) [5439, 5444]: 1162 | 23.2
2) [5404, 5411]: 975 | 19.5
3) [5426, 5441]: 1023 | 20.5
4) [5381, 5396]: 1003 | 20.1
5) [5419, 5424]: 1141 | 22.8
